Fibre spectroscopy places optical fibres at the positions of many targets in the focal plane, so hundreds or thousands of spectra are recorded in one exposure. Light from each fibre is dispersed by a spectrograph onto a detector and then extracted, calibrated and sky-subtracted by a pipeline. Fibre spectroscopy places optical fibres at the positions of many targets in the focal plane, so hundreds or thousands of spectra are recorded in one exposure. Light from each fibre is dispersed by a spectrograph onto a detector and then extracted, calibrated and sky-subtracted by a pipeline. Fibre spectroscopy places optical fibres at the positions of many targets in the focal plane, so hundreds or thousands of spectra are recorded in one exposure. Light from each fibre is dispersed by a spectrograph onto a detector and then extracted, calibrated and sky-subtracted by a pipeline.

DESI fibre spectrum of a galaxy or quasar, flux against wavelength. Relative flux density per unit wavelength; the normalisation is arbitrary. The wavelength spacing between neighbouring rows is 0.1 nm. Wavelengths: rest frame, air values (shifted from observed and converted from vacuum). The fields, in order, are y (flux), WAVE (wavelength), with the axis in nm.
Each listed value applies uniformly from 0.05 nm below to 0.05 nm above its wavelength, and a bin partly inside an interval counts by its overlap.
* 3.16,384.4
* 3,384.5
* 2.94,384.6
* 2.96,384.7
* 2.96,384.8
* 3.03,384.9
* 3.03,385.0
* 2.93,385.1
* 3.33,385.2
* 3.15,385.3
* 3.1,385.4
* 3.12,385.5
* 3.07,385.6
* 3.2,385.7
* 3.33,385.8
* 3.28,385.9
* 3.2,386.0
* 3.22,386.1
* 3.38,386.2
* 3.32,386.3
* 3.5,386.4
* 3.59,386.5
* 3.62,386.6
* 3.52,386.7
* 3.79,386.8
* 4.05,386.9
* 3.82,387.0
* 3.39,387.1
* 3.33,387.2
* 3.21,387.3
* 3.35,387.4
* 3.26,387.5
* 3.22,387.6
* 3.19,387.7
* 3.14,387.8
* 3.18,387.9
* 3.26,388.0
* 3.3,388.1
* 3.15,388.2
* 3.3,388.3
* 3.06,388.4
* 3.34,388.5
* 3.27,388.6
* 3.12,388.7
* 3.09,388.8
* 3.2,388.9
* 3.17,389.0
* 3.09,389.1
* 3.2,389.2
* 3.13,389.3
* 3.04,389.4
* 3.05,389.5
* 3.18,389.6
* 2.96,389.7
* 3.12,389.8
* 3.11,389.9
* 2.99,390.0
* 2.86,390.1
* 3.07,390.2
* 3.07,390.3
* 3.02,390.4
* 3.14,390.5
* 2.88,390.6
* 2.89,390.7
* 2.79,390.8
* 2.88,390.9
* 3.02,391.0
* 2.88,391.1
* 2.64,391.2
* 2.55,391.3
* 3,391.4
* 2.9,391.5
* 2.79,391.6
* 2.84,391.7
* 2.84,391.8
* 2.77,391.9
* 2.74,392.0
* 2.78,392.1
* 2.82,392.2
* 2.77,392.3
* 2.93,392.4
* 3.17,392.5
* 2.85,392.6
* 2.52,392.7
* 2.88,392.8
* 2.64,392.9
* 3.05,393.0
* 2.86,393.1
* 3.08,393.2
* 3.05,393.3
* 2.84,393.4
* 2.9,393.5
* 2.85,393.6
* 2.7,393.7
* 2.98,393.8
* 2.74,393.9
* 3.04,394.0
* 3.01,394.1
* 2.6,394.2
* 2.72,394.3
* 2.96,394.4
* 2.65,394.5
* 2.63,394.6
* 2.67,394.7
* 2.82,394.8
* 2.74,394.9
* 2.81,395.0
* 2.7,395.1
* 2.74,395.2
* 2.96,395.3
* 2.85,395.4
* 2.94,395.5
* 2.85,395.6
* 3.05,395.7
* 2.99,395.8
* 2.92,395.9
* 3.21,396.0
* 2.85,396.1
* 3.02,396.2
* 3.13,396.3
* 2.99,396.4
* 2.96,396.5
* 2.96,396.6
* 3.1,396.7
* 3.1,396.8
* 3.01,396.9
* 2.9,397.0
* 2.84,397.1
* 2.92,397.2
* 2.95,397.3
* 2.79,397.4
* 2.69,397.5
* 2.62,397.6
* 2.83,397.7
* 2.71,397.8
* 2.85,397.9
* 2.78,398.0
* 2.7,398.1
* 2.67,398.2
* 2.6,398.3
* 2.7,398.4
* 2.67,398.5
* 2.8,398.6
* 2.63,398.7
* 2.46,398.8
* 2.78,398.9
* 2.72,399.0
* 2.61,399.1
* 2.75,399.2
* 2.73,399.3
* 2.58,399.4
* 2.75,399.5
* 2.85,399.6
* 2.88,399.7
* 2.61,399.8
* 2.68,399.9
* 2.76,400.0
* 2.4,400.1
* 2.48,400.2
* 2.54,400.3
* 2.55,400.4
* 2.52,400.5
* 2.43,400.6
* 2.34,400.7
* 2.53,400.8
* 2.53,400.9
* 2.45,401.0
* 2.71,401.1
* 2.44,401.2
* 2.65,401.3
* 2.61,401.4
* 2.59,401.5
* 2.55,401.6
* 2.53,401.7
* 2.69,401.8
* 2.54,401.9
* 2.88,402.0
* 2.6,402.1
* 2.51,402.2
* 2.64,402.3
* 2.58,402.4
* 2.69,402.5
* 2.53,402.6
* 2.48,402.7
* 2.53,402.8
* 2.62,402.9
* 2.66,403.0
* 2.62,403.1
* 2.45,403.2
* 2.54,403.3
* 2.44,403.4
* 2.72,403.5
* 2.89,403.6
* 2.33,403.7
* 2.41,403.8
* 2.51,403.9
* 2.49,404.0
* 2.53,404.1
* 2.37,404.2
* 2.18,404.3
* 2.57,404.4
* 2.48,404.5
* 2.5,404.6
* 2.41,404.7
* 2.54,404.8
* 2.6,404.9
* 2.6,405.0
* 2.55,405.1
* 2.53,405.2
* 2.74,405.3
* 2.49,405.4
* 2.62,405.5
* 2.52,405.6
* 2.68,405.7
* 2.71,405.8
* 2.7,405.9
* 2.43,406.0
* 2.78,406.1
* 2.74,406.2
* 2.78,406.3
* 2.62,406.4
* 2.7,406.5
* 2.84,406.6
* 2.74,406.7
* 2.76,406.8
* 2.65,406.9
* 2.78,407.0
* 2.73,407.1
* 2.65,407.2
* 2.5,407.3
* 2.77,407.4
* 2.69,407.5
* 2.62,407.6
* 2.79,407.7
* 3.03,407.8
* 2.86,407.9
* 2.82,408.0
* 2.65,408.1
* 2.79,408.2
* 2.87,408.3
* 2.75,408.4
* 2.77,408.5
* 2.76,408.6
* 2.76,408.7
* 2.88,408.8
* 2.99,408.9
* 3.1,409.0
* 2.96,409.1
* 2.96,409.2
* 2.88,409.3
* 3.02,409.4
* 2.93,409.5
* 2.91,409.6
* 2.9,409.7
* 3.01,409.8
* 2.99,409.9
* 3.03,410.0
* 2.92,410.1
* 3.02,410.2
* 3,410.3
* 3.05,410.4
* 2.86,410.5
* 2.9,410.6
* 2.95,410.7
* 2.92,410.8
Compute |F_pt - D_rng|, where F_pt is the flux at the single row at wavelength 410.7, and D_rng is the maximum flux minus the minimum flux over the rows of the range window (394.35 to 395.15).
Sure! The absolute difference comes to 2.6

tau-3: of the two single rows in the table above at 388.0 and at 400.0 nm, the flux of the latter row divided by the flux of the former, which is 0.85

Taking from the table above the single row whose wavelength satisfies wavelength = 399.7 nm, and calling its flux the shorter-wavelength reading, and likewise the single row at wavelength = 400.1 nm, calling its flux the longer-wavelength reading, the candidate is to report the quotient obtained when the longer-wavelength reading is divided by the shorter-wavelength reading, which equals 0.83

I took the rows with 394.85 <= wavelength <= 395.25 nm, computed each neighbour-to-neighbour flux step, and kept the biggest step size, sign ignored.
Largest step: 0.11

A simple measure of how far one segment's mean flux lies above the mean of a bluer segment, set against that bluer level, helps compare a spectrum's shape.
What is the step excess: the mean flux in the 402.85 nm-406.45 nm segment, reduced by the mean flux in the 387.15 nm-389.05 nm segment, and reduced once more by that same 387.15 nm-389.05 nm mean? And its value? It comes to -3.9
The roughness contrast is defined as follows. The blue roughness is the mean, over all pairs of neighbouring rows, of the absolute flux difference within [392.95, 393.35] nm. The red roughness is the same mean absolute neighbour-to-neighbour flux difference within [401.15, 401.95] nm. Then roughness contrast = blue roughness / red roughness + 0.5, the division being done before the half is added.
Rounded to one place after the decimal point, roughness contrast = 2.1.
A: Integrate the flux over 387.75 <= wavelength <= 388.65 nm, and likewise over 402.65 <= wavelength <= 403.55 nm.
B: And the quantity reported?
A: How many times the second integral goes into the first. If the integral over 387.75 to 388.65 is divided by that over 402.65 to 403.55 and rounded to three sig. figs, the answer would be 1.26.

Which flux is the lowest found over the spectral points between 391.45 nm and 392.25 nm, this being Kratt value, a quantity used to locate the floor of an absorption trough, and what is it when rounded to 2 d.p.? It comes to 2.74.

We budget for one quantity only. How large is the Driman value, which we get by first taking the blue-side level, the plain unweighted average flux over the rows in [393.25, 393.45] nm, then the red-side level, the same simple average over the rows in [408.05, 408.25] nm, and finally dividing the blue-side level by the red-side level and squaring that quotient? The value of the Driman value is 1.17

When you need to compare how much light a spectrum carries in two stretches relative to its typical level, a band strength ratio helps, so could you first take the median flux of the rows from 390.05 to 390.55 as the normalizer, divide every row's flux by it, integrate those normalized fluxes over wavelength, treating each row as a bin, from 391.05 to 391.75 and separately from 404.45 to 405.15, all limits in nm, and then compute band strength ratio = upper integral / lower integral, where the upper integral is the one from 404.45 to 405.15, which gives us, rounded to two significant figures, 0.90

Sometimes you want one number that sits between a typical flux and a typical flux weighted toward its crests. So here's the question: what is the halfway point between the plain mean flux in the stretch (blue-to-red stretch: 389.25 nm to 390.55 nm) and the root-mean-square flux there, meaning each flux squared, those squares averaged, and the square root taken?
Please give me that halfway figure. 3.06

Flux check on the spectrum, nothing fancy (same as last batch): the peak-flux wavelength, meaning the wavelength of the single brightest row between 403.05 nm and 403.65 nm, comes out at 403.6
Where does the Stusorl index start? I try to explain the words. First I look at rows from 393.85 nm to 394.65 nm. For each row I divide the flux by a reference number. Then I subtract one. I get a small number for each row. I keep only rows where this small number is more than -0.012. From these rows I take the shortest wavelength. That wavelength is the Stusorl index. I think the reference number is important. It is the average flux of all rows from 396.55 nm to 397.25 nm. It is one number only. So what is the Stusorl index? 394.0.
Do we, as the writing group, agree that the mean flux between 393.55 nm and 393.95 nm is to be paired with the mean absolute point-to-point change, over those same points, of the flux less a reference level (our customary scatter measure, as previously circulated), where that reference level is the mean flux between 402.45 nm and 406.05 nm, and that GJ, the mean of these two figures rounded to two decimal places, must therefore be 1.52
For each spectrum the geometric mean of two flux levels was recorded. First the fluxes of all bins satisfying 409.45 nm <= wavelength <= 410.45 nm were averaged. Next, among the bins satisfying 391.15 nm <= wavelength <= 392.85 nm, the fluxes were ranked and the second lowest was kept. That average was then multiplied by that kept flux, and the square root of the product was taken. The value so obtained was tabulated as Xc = 2.75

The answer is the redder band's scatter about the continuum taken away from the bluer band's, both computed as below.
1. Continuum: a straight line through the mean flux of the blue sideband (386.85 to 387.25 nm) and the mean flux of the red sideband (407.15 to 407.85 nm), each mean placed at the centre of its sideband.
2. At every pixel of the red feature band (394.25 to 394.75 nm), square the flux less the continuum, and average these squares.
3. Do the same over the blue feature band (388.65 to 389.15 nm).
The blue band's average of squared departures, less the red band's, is -0.17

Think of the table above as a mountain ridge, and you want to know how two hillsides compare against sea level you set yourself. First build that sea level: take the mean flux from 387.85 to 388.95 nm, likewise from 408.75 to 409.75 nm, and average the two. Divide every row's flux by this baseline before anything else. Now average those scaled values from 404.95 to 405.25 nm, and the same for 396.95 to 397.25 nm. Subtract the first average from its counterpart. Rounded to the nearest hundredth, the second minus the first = 0.11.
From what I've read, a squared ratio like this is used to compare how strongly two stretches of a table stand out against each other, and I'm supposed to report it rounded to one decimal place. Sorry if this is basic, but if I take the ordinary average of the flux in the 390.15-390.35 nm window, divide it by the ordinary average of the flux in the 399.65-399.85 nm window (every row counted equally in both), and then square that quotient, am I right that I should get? 1.3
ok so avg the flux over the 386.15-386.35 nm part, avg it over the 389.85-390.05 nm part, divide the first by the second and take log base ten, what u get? 0.041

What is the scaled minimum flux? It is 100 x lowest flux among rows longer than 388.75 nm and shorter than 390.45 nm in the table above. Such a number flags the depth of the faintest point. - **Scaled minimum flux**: 286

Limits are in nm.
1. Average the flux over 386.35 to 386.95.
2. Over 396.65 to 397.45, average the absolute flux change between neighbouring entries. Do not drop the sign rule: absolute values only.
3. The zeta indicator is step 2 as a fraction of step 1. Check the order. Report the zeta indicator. 0.021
